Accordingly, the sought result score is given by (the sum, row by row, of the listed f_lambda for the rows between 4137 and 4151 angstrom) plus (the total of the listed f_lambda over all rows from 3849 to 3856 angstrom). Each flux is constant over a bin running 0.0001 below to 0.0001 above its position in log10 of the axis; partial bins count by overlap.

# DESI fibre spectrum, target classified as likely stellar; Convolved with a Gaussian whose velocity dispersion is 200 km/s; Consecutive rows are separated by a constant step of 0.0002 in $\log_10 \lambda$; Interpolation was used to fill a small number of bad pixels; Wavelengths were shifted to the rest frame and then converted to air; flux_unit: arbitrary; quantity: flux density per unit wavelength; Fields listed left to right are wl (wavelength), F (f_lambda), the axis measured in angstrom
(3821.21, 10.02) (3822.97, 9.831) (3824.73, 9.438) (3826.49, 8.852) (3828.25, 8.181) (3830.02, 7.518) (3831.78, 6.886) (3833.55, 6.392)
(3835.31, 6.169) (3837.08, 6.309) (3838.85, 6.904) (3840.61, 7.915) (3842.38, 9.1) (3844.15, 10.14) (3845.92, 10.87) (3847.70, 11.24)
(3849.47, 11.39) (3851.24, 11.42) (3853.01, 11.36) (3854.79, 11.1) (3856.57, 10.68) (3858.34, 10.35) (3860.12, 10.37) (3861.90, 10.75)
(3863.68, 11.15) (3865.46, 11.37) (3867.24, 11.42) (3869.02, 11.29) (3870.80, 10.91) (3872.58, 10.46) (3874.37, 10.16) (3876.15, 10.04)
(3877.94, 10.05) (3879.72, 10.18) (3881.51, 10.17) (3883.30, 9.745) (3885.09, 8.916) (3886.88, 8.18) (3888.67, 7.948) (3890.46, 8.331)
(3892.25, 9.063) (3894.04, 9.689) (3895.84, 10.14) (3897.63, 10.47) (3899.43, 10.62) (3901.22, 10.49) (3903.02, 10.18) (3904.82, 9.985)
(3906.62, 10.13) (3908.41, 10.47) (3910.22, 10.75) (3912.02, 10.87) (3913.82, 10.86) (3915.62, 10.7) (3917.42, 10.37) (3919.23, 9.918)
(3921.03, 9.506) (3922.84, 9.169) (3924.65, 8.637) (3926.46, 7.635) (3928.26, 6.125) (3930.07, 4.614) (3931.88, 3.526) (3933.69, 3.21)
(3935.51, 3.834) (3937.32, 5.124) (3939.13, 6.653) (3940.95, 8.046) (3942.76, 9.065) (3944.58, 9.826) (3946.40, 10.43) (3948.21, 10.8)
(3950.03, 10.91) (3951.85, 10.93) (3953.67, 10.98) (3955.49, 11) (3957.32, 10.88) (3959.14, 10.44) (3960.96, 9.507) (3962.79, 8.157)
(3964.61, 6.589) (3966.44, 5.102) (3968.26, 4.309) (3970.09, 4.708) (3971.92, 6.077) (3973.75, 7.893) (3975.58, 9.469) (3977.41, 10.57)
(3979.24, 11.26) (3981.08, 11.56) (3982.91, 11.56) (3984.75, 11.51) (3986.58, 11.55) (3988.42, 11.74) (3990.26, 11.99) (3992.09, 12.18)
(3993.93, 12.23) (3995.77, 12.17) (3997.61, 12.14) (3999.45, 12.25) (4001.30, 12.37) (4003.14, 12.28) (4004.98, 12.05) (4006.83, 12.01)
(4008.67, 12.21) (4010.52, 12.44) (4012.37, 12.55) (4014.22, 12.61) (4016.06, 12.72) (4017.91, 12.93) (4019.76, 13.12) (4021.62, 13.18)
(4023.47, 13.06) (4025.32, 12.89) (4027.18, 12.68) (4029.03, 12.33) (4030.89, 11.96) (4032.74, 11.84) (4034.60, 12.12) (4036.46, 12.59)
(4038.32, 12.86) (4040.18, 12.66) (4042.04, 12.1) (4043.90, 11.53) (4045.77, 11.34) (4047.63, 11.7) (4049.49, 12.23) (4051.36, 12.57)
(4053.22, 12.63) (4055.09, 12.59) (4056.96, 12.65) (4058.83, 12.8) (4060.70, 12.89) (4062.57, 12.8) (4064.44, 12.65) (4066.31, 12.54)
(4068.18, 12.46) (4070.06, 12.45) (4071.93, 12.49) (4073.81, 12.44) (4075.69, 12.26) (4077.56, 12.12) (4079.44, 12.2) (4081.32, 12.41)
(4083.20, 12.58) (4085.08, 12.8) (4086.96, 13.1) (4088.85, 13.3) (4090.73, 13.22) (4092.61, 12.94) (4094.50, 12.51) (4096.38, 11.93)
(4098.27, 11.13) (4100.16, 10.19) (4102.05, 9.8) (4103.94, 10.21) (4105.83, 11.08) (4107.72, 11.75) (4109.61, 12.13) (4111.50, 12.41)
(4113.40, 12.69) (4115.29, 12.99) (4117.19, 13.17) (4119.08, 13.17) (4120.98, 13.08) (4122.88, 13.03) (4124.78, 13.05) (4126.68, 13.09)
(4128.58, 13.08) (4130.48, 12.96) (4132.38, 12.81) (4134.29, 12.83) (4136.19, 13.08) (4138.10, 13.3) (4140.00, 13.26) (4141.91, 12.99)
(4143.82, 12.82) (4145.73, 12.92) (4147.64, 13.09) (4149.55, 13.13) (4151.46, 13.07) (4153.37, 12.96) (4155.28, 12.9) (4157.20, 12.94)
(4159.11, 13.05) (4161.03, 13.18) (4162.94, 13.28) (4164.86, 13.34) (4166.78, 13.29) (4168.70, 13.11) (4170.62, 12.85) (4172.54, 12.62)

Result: 137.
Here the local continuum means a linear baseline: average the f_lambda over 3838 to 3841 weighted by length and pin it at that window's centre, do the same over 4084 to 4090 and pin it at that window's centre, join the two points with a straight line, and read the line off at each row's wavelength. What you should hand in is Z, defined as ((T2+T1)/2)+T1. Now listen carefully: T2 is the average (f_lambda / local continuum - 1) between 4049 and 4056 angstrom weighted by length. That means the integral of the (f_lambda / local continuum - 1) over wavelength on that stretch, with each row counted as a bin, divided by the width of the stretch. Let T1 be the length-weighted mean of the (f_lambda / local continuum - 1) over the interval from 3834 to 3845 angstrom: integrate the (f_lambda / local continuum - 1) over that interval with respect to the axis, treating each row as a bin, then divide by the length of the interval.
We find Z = 0.1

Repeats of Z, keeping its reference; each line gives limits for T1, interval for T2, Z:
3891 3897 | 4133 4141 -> 0.1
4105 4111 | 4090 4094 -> -0.2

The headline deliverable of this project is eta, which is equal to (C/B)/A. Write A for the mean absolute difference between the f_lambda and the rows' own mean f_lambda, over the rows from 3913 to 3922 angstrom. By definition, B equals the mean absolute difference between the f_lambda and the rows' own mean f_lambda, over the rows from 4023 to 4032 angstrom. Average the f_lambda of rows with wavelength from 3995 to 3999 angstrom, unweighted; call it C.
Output 77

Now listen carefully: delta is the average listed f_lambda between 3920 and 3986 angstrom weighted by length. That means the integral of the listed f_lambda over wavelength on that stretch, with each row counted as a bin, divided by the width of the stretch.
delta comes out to 8.3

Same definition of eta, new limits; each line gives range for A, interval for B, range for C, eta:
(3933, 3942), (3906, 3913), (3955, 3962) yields 26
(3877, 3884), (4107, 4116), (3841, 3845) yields 182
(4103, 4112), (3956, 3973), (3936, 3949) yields 6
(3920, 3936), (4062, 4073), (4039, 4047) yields 51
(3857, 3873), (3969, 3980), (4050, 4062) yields 16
